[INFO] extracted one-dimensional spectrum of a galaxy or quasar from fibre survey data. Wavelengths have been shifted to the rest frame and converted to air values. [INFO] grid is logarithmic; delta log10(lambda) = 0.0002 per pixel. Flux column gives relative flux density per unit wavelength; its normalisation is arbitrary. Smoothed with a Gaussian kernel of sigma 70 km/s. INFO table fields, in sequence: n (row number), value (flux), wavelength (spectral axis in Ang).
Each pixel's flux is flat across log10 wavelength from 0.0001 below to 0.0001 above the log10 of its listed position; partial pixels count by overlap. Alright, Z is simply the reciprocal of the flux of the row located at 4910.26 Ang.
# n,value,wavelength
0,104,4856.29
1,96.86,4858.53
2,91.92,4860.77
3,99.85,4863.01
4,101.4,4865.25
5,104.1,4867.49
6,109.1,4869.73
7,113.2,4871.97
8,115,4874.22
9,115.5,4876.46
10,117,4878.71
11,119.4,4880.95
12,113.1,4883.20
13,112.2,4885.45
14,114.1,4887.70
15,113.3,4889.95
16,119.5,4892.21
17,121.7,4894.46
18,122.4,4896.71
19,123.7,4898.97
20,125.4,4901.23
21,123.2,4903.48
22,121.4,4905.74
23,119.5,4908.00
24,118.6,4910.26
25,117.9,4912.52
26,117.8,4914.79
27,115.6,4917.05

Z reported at 0.0084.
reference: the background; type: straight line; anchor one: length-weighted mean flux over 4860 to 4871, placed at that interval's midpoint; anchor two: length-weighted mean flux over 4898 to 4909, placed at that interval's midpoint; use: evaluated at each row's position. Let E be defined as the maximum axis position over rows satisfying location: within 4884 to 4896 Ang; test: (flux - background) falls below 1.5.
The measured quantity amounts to 4889.95 Ang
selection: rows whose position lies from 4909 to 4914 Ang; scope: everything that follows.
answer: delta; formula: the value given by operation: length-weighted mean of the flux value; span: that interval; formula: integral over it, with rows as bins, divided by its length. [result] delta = 118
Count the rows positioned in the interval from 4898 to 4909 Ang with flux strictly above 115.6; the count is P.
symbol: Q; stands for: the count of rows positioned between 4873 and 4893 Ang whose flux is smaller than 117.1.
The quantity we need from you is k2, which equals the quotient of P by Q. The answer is 0.7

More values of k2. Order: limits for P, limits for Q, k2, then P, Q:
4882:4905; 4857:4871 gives 1.0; 6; 6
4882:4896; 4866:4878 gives 0.4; 2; 5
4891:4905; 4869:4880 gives 1.2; 6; 5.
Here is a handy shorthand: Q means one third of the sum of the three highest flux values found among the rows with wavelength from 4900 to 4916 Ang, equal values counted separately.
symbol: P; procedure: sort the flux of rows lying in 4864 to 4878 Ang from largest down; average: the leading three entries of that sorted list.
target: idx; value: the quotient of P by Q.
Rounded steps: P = 115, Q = 123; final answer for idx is 0.93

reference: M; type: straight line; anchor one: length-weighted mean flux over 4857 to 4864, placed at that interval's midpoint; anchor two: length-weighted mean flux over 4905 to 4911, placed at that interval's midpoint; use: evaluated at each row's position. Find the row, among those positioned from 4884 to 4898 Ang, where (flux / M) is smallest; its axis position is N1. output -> 4889.95 Ang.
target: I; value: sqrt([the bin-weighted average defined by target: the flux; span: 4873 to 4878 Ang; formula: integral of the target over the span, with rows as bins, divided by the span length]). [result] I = 10.7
